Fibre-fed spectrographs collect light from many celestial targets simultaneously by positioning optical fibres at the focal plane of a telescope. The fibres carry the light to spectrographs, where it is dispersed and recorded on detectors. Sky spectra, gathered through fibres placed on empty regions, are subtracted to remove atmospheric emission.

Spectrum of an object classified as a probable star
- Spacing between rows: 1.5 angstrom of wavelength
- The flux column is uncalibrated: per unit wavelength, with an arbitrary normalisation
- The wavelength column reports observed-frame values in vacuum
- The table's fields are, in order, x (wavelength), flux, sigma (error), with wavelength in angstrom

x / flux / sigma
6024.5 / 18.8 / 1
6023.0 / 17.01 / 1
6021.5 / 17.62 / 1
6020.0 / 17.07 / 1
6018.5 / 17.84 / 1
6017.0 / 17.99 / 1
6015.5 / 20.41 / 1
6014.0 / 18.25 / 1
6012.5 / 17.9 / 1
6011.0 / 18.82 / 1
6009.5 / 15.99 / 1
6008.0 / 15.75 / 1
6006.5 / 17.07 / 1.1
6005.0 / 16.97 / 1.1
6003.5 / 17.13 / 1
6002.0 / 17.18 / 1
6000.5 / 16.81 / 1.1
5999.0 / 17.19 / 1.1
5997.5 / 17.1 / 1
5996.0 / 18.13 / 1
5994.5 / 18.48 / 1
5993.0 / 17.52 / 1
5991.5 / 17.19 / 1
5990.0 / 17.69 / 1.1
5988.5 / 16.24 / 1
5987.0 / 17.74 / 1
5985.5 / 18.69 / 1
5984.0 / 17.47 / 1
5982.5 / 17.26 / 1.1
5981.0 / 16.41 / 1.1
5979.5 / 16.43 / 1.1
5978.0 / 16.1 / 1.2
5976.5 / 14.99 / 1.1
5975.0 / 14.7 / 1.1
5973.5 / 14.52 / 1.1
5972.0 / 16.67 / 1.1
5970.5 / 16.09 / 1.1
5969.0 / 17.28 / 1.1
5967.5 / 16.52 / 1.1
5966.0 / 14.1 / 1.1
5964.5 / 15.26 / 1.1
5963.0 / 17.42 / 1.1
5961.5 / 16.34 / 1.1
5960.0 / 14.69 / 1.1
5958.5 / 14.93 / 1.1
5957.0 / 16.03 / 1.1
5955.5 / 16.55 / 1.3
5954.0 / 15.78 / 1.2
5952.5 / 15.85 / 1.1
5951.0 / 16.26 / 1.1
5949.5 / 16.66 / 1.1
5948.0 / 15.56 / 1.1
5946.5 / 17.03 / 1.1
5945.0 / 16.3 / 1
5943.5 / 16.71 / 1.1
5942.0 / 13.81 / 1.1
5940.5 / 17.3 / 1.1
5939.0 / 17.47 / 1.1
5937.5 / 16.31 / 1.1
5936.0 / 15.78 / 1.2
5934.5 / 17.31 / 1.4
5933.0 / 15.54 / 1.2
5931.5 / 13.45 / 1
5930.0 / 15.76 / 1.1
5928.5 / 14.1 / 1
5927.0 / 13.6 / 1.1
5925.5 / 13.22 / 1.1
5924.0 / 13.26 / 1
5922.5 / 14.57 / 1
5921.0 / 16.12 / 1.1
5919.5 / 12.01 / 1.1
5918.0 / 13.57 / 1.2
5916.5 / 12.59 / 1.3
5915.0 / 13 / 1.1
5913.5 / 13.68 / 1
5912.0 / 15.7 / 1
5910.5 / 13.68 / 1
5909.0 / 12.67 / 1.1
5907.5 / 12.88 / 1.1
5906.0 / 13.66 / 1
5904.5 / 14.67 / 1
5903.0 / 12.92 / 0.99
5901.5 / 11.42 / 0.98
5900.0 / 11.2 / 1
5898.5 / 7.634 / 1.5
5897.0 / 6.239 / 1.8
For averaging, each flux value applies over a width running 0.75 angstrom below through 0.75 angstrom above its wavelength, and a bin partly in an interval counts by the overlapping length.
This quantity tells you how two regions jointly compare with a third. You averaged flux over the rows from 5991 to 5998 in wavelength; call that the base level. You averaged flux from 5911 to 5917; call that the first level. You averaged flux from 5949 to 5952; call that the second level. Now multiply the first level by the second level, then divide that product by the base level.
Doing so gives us 12.8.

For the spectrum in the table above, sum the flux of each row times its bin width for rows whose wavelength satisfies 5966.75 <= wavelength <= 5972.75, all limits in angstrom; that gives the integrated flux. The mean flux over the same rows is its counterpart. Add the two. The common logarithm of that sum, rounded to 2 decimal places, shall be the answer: 2.07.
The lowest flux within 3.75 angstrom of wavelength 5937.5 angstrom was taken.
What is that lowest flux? 15.78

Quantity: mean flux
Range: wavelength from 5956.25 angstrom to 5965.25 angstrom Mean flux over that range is 15.8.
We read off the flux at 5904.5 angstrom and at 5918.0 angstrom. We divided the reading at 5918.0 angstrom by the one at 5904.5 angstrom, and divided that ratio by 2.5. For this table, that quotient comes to 0.37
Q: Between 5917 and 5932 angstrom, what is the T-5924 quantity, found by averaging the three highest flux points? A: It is 15.5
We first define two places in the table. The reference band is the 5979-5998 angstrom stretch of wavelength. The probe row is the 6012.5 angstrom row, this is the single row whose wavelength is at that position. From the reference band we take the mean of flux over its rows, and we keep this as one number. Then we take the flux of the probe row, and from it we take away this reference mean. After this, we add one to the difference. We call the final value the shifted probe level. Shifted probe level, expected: 1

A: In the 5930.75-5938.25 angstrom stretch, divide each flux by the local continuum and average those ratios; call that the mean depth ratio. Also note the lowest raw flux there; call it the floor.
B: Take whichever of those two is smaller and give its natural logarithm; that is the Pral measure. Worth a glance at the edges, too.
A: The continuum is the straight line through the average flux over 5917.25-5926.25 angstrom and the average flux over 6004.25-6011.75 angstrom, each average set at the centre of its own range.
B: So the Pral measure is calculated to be 0.09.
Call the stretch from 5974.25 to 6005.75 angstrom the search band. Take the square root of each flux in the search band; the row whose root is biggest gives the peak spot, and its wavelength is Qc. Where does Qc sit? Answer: 5985.5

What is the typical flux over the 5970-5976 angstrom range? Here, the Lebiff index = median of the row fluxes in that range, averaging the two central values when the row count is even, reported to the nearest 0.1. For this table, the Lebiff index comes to 15.4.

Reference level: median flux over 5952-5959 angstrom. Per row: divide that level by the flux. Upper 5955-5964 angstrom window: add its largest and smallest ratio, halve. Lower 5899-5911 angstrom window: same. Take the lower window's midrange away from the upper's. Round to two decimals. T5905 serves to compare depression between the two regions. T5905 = -0.25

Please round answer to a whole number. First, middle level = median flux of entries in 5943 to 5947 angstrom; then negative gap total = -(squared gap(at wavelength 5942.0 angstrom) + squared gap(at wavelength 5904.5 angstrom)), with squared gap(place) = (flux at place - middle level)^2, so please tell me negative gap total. -13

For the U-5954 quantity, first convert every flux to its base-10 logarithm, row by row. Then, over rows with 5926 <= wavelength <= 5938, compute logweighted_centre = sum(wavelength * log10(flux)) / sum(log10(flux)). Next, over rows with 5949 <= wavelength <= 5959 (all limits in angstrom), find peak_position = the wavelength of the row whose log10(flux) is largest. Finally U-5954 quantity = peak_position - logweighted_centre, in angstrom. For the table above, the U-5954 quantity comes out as 17.2 angstrom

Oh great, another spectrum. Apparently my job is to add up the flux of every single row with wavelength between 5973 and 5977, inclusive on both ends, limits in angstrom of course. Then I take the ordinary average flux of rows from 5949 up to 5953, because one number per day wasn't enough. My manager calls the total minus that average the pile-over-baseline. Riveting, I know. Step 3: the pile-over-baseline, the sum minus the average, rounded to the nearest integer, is 28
